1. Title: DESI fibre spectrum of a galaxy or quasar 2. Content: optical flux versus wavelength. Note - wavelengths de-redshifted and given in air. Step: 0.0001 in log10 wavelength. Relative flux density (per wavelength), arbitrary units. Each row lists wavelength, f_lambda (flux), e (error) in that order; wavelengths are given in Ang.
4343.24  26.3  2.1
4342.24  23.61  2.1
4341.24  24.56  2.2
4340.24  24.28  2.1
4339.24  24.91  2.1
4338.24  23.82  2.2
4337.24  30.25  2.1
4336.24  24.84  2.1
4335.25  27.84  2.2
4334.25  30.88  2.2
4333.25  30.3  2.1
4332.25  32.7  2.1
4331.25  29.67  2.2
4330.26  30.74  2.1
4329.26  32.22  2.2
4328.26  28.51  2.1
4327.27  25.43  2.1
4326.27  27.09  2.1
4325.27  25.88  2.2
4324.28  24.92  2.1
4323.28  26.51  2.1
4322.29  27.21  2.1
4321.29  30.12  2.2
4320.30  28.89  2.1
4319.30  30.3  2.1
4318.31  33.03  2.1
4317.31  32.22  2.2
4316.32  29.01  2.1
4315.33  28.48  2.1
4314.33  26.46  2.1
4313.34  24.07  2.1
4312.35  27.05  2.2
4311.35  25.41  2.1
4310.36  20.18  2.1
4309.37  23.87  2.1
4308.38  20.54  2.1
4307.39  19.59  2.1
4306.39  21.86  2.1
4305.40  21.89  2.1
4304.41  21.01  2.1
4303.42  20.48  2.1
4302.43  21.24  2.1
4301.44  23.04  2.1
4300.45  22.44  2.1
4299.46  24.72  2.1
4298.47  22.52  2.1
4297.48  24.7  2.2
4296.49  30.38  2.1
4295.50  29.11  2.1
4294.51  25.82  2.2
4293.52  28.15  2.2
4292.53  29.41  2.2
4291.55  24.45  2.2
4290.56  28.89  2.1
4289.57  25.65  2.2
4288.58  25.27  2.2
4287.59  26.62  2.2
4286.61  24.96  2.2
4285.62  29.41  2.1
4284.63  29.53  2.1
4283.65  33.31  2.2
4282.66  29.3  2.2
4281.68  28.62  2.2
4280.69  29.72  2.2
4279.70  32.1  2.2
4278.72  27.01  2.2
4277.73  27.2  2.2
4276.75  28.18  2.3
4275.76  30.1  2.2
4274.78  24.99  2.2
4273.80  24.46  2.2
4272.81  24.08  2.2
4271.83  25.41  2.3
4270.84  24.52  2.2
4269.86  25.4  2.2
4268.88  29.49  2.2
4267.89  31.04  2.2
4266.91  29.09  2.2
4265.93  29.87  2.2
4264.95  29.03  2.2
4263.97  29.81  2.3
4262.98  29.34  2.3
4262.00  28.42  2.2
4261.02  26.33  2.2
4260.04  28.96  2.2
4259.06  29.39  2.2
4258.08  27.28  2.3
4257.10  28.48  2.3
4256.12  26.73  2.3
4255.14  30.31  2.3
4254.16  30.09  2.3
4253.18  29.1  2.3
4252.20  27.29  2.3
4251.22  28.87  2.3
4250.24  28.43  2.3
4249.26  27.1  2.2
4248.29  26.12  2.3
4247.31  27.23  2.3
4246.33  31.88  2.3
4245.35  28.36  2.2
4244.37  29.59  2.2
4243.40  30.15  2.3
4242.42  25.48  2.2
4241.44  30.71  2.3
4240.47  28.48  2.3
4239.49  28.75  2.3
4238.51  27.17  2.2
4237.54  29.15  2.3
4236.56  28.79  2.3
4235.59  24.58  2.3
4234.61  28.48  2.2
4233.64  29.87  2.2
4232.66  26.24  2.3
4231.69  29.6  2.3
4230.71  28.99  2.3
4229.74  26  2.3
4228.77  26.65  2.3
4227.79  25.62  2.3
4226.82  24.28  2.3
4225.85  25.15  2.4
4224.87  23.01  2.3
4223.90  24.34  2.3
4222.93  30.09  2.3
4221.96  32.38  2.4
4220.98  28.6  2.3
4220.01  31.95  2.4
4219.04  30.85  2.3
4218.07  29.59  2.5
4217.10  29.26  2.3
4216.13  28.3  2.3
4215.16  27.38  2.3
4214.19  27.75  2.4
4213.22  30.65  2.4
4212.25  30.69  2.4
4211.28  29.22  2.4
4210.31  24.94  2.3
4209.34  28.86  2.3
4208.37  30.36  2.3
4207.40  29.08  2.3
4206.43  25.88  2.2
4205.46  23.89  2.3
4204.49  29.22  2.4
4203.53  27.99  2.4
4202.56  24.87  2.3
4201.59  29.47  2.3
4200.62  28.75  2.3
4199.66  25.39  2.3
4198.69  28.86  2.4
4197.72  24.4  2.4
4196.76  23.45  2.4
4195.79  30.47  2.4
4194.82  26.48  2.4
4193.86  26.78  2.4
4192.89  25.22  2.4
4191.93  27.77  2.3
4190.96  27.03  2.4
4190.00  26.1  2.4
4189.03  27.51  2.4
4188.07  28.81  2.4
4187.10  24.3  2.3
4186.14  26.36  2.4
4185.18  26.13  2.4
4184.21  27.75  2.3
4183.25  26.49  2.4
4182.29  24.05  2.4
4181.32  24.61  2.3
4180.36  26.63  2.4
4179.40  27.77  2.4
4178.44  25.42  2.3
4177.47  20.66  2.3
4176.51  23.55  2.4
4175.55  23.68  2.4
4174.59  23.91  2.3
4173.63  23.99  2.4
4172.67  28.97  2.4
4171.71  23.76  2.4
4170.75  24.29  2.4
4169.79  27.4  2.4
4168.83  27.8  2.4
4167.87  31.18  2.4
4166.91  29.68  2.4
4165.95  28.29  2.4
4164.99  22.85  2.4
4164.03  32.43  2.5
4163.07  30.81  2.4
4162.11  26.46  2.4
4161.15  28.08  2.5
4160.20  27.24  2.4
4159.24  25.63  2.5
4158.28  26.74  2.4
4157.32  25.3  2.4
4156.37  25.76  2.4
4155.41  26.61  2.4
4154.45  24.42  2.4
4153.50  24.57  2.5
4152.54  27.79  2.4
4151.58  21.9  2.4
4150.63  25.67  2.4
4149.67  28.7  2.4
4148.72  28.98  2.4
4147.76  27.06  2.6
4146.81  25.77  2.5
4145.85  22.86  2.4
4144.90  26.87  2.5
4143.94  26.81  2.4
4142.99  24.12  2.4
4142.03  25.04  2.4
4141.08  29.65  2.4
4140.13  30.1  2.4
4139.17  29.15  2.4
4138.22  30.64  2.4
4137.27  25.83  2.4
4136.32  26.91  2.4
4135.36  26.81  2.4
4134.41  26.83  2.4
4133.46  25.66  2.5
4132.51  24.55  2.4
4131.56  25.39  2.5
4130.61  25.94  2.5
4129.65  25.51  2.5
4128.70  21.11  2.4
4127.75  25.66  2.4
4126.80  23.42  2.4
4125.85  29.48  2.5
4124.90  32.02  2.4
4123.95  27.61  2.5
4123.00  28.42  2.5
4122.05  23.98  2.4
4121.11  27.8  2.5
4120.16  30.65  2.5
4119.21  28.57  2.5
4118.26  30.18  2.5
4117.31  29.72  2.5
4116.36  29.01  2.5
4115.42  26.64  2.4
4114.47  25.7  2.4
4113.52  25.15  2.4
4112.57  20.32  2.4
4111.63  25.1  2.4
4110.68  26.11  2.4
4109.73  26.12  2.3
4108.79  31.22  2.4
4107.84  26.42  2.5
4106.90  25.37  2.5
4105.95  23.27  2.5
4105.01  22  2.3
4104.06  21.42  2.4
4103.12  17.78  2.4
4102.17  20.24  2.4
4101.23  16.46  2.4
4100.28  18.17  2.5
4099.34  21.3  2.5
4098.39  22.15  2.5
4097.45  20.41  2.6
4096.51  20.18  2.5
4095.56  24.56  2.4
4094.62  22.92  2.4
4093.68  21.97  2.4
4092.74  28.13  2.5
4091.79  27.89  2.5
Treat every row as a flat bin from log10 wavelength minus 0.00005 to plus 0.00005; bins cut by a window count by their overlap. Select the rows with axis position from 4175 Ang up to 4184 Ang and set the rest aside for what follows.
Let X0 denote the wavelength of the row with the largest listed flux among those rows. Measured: 4179.40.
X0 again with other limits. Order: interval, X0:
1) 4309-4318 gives 4317.31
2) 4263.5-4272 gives 4267.89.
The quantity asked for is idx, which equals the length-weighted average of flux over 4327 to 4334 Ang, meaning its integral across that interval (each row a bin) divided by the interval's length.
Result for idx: 30.1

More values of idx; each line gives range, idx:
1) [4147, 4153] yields 26.6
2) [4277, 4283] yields 29.0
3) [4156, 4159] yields 25.9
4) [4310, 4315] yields 24.9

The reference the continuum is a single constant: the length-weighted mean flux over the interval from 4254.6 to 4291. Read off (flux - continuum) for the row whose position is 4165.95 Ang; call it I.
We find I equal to 0.2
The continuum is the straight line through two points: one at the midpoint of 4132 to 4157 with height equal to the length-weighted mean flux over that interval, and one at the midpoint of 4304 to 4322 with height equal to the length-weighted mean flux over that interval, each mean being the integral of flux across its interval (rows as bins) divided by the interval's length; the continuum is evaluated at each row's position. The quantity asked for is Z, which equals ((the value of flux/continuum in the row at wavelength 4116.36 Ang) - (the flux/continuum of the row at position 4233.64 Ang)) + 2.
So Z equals 1.95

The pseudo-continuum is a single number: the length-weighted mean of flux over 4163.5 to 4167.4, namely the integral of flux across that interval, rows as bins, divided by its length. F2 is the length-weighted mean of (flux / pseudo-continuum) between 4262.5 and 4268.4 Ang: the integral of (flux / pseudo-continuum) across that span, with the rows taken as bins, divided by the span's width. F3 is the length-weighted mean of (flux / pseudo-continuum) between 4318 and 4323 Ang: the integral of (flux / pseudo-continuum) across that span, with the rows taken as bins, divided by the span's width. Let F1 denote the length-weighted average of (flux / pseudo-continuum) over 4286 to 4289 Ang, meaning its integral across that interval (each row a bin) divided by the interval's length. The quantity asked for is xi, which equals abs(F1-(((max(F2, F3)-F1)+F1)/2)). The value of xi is 0.39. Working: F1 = 0.910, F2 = 1.05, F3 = 1.05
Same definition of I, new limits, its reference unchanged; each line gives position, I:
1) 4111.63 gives -3.0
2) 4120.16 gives 2.6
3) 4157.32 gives -2.8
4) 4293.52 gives 0.1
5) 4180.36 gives -1.4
